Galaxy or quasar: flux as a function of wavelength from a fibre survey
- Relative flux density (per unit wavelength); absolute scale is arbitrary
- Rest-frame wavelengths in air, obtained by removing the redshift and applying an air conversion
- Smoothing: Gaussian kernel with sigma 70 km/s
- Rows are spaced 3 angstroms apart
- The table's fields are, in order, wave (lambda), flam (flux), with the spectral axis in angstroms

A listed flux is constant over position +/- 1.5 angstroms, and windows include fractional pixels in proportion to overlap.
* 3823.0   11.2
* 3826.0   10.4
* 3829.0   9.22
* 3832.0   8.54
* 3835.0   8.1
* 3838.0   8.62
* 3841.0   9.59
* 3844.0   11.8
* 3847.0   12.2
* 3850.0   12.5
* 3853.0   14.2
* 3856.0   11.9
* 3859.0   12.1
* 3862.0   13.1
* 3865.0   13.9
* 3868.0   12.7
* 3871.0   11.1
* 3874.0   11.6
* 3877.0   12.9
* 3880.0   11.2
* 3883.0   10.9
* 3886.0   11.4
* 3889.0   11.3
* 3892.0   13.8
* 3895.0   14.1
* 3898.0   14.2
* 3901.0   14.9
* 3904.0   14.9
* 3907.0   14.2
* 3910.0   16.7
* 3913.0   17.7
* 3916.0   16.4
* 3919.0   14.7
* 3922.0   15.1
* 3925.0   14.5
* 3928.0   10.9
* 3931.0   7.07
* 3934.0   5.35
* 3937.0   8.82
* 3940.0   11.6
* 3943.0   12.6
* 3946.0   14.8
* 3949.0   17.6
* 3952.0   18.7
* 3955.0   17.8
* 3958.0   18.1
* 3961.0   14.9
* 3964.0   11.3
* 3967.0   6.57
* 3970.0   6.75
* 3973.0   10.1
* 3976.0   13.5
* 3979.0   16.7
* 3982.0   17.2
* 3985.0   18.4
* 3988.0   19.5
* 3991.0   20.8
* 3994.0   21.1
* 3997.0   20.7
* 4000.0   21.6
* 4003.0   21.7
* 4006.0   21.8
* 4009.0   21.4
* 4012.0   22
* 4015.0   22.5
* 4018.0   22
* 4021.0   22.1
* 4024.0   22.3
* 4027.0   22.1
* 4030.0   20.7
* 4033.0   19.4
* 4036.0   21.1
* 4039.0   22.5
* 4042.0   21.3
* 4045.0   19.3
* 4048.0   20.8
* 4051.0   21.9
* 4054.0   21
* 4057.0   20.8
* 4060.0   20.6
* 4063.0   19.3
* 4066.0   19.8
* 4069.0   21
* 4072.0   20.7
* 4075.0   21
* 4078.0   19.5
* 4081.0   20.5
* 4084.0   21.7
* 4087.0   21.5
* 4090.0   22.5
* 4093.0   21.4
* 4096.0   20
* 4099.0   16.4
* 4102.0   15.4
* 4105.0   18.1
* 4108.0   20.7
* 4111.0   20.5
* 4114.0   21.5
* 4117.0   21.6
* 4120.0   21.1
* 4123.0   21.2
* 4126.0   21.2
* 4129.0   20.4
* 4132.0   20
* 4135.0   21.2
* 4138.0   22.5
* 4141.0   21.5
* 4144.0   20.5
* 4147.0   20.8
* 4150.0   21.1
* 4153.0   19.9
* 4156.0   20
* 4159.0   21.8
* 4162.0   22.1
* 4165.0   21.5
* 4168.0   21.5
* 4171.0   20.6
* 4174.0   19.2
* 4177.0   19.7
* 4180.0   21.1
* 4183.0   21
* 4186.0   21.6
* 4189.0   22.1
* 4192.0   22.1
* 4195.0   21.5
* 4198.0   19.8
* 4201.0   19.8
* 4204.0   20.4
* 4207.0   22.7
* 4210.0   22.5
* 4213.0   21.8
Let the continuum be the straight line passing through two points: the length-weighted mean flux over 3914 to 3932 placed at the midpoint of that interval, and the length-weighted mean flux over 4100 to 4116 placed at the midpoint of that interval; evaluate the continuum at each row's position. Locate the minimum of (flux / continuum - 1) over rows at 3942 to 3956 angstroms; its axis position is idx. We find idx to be 3943.0 angstroms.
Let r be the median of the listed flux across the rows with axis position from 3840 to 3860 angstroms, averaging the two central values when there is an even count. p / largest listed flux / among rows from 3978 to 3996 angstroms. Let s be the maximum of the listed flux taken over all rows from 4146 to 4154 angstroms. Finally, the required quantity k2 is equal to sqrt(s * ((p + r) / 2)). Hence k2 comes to 19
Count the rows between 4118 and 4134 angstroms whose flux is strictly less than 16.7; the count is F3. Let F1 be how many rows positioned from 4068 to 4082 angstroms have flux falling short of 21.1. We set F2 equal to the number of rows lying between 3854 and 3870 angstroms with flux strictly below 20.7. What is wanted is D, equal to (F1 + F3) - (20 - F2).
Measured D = -10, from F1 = 5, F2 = 5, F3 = 0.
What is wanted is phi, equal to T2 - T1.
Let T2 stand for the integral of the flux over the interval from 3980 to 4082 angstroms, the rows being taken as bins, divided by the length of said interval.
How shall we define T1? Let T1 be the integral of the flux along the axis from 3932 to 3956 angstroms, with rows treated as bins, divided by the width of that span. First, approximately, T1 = 13.2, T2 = 20.8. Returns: 8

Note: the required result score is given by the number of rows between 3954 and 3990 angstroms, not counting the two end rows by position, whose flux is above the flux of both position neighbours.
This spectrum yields 1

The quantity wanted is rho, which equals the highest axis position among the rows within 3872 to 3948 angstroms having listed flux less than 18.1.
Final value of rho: 3946.0 angstroms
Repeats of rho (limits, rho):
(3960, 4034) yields 3982.0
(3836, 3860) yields 3859.0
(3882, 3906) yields 3904.0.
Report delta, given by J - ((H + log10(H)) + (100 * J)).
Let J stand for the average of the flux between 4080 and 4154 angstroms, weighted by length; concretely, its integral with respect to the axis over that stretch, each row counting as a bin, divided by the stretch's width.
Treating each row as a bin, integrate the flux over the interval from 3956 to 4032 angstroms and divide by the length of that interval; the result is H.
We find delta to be -2052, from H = 18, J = 20.5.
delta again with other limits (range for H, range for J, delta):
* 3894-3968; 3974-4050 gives -2039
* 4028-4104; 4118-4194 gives -2104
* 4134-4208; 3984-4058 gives -2118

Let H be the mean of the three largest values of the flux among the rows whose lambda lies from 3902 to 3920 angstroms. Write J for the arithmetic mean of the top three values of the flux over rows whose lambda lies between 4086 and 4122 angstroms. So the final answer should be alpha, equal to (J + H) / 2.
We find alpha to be 19.4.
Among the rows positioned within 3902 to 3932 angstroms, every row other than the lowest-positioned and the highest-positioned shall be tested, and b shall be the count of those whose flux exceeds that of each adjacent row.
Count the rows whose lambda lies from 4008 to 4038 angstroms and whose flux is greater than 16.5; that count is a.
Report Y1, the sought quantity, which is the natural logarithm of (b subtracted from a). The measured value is 2.08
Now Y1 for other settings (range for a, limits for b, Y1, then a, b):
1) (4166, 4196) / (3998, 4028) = 1.95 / 10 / 3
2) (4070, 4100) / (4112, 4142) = 1.95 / 9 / 2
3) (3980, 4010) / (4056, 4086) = 2.08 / 10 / 2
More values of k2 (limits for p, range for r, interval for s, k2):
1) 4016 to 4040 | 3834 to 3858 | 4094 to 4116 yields 19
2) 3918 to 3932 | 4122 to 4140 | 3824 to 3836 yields 14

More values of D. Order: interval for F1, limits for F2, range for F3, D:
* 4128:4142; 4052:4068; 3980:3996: -15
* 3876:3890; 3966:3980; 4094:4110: -8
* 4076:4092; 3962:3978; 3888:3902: -8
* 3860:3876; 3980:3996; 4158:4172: -12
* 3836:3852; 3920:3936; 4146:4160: -10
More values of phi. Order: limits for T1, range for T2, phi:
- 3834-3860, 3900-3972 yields 2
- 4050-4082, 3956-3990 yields -6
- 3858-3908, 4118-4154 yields 8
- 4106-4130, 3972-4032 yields -1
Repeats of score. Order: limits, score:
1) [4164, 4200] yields 1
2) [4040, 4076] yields 2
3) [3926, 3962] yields 2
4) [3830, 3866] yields 1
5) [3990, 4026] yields 3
